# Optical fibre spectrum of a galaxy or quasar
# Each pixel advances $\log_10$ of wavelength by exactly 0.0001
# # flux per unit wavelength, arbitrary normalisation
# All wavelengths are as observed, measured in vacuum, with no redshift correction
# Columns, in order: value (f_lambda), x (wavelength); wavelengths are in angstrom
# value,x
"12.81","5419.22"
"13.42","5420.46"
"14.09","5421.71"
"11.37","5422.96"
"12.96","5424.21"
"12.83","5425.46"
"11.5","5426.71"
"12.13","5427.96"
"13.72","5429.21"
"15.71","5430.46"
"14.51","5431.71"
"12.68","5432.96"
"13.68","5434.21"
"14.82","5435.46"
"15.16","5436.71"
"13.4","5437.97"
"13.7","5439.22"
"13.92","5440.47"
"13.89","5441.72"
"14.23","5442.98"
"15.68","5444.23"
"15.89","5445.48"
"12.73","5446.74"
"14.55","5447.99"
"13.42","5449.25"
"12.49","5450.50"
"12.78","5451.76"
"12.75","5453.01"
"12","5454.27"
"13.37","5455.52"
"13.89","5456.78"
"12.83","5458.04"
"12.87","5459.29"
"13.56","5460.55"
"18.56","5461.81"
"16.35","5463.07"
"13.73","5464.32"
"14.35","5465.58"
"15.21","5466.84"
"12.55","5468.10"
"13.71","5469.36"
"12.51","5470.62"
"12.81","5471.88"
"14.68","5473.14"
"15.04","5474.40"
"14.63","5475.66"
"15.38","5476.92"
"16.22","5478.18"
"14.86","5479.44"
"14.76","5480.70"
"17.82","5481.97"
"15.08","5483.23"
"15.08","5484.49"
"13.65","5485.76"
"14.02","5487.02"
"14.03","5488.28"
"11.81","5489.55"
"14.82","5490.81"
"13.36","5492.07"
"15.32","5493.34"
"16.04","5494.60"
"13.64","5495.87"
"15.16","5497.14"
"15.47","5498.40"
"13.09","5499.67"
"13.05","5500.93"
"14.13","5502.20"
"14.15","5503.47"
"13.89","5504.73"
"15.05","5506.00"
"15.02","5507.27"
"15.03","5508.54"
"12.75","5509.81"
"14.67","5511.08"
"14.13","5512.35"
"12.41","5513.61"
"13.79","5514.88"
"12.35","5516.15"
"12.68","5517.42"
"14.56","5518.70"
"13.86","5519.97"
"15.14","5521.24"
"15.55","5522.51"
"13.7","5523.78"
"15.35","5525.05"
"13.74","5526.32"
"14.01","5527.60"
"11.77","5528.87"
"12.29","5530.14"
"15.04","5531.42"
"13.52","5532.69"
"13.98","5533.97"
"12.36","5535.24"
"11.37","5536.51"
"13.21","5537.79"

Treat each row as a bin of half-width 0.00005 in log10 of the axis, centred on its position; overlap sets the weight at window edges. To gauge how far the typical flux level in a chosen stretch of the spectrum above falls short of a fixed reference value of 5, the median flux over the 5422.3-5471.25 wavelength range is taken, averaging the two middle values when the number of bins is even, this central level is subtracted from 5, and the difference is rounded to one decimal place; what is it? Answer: -8.7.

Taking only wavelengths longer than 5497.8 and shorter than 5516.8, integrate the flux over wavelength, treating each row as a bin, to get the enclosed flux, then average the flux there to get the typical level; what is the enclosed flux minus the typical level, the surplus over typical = 251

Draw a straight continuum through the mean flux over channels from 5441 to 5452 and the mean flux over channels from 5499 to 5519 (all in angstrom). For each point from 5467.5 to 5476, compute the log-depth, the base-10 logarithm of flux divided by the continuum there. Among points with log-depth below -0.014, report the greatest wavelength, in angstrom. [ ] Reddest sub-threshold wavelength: 5471.88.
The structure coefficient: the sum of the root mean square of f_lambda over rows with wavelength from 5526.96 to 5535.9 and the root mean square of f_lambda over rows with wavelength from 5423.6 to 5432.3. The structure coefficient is 26.7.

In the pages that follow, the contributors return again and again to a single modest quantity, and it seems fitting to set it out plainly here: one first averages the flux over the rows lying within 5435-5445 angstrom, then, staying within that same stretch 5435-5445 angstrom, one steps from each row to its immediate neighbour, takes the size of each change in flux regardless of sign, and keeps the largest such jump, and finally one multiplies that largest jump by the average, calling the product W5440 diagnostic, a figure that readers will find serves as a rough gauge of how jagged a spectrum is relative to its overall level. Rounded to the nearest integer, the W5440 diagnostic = 25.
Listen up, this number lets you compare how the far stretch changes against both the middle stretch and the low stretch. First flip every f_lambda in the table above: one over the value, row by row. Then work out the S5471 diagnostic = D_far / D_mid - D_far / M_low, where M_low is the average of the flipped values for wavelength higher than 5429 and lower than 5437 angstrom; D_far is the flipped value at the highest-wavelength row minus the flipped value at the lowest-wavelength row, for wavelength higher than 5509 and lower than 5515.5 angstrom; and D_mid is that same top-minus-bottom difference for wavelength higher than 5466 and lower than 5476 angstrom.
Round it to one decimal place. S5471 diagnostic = -2.2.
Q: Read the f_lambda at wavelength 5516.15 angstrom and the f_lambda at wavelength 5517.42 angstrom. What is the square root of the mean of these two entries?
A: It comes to 3.54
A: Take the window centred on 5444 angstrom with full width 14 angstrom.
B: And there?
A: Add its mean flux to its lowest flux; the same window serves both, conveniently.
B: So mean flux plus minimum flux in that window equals 26.5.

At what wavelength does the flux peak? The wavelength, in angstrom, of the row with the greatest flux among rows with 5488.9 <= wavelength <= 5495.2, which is 5494.60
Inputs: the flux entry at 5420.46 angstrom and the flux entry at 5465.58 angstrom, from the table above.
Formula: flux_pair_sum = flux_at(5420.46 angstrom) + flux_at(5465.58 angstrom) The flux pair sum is 27.8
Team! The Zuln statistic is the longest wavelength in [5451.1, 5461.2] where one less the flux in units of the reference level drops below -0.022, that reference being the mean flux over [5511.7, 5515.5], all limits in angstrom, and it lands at 5456.78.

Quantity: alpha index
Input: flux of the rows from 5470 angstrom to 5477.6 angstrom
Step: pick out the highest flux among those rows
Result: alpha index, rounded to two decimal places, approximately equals 15.38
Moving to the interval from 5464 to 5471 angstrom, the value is 15.21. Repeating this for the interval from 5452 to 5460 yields 13.89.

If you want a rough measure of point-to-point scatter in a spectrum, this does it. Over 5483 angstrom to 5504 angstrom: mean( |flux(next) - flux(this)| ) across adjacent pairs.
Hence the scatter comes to 1.18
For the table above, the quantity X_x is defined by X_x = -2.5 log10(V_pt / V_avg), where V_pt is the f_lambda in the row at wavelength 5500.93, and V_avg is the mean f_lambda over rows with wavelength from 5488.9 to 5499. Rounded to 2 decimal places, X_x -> 0.11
